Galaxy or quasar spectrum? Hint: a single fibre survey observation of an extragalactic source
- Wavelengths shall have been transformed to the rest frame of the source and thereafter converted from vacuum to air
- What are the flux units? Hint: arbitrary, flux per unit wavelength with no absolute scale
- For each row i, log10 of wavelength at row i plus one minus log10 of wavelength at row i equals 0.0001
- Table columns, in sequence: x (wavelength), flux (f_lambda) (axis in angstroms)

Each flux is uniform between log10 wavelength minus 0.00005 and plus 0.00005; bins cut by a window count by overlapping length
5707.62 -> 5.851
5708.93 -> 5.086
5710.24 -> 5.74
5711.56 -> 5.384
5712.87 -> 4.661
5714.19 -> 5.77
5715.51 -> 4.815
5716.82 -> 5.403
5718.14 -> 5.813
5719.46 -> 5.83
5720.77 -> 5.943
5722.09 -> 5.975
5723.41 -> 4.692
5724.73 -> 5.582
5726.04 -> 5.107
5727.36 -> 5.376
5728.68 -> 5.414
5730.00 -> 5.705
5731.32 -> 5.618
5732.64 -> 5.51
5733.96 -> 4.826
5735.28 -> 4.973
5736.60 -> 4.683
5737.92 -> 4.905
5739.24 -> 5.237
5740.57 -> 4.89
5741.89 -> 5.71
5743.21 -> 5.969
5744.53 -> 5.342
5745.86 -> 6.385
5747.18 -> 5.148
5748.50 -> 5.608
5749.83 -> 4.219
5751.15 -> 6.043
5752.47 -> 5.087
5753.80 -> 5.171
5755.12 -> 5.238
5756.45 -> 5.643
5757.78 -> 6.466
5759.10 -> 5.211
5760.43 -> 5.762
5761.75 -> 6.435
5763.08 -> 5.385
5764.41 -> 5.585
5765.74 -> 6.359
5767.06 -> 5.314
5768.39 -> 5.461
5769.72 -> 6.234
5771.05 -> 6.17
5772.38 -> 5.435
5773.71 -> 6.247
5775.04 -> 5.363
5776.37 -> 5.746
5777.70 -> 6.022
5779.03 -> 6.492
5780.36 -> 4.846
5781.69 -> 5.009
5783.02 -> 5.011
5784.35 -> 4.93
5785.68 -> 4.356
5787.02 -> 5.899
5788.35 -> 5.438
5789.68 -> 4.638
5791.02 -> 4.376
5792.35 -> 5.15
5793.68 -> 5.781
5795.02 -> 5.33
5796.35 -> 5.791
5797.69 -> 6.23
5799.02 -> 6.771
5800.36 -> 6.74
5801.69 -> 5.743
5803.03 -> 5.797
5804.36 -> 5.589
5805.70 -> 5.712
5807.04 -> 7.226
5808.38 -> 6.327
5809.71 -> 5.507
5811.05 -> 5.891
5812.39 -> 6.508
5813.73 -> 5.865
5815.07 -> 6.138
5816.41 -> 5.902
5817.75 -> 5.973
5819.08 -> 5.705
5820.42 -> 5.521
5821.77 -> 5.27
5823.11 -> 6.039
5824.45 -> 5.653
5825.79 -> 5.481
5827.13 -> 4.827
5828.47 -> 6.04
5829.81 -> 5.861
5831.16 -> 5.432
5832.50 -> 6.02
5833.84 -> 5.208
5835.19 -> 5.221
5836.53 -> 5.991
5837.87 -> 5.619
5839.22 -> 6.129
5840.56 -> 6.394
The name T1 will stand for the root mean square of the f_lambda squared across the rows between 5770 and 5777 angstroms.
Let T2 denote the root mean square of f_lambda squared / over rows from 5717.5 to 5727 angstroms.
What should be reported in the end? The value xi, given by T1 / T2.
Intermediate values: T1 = 34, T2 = 32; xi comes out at 1.08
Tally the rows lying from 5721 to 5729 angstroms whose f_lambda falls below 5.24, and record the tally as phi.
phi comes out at 2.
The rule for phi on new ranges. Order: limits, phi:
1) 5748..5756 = 4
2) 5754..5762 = 2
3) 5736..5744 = 4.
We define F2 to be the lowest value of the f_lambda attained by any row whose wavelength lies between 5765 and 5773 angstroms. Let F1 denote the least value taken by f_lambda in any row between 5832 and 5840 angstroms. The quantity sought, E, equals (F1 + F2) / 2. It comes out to 5.26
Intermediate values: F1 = 5.208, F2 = 5.314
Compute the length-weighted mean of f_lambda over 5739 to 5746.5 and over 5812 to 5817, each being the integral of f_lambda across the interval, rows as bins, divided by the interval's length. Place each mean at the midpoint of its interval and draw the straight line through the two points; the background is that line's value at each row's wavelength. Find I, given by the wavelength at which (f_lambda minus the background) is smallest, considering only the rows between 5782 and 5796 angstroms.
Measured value 5791.02 angstroms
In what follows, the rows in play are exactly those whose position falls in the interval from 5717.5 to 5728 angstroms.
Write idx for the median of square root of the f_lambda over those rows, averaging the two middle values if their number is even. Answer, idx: 2.39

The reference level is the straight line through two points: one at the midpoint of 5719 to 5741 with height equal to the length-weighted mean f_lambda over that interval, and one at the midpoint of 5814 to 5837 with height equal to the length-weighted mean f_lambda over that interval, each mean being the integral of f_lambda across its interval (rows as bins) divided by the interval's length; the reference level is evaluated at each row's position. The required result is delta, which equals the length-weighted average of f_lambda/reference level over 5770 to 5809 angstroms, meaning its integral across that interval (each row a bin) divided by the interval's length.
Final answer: 1.02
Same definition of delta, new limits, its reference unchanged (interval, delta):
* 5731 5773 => 1.02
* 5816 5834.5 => 1.00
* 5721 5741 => 0.99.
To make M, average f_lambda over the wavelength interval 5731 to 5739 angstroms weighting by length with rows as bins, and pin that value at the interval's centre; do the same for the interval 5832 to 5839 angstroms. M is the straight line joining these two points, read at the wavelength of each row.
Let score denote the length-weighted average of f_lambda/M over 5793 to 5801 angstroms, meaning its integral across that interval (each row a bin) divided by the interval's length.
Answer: 1.13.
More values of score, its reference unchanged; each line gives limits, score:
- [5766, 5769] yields 1.05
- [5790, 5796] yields 0.96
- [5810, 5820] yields 1.08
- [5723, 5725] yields 1.02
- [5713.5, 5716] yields 1.07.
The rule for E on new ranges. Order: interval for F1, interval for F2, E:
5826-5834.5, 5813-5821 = 5.17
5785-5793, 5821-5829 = 4.59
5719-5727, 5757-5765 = 4.95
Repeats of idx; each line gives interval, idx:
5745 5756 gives 2.28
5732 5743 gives 2.22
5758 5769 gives 2.35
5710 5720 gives 2.36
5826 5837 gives 2.38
